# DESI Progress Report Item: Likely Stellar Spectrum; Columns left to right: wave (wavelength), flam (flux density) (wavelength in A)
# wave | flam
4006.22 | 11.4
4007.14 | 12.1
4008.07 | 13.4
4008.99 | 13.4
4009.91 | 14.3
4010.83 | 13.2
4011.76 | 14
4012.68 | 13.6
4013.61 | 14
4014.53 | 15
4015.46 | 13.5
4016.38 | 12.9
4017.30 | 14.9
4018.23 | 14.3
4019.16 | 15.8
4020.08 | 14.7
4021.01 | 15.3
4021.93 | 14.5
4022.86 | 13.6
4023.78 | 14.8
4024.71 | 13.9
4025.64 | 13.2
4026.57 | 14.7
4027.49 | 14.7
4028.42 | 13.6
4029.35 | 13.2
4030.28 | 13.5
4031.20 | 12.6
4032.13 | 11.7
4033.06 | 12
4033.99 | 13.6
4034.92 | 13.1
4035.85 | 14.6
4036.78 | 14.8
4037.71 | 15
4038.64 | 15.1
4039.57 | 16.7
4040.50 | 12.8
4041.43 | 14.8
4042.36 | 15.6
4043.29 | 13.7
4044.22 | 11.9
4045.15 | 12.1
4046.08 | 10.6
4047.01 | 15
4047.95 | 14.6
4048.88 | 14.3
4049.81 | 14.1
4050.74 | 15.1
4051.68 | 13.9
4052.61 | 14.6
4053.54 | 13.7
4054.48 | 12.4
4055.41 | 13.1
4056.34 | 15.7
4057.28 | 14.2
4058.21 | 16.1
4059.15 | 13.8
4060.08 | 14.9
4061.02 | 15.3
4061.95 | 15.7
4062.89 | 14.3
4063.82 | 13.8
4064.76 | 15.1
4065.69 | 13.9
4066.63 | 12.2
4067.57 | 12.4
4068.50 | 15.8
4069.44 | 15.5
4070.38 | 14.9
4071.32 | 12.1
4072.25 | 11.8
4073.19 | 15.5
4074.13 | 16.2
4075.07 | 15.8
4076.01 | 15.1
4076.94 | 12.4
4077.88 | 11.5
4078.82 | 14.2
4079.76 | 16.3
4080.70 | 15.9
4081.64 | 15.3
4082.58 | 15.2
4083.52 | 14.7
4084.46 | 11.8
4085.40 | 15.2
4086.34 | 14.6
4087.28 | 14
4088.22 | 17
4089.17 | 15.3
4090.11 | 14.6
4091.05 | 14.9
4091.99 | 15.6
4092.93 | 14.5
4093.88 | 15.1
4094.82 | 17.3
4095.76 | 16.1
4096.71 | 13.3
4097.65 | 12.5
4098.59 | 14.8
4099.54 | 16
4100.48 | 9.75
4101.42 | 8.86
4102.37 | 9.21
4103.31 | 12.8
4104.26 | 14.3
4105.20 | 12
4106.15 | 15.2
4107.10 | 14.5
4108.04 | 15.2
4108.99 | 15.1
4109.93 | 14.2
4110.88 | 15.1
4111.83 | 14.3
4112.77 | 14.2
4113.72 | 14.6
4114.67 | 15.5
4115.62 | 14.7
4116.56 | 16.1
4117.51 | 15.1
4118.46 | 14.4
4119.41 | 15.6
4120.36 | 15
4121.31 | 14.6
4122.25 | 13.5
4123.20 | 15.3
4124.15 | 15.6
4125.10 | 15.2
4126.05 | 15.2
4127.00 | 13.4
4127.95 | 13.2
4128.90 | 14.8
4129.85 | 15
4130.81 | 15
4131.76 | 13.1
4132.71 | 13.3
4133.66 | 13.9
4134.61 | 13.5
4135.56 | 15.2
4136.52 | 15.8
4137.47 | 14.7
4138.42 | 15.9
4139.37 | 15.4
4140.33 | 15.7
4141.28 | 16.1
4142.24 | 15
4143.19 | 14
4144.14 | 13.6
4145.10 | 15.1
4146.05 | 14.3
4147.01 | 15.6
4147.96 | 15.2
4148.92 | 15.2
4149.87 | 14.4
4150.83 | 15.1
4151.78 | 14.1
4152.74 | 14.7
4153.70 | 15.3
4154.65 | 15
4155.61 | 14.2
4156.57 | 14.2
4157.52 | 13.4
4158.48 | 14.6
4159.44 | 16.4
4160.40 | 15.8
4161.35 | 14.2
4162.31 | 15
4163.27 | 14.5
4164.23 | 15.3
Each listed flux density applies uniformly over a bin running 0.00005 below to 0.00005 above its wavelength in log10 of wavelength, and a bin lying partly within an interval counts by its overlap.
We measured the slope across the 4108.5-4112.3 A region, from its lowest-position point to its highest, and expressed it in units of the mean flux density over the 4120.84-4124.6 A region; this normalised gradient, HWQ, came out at -0.019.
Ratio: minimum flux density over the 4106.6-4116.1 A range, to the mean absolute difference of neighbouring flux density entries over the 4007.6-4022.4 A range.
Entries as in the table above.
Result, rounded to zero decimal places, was 16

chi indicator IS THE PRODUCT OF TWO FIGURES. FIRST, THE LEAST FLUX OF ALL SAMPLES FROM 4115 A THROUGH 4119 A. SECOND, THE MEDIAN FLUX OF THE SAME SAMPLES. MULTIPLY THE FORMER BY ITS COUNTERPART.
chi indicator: 215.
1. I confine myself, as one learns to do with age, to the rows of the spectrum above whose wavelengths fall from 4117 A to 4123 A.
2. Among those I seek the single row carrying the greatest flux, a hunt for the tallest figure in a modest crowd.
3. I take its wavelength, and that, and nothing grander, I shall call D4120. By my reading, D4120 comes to 4119.41 A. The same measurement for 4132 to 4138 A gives 4136.52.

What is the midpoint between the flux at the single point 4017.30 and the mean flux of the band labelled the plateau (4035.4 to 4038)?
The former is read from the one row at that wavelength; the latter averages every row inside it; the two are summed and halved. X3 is 14.8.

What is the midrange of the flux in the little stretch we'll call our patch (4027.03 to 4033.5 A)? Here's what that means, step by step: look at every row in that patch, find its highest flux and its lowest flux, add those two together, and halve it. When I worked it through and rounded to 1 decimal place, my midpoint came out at 13.2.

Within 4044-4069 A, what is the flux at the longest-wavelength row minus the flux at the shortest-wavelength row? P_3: 4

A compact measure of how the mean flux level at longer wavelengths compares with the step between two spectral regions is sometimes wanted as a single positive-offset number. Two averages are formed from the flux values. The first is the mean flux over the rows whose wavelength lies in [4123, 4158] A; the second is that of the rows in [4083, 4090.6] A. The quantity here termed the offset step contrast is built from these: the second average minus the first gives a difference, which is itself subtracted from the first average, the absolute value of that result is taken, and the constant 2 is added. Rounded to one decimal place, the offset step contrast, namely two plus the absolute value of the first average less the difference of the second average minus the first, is 16.7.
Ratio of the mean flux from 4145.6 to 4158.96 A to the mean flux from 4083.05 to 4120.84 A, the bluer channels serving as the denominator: 1.02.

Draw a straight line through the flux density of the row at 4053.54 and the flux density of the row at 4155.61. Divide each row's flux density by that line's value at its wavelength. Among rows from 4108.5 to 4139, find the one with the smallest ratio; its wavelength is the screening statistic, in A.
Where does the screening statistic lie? 4131.76 A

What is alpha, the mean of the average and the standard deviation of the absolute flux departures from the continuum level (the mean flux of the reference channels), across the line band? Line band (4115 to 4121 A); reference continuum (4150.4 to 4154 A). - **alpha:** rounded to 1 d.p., 0.5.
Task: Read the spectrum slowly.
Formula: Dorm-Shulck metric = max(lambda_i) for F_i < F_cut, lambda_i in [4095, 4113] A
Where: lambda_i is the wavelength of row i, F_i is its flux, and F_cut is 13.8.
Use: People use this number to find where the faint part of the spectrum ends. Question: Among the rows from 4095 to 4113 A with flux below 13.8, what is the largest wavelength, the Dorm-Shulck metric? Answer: 4105.20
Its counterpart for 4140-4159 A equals 4157.52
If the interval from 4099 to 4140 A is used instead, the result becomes 4134.61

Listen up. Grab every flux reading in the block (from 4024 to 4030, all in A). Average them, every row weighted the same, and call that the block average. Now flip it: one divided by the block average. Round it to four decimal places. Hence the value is 0.0720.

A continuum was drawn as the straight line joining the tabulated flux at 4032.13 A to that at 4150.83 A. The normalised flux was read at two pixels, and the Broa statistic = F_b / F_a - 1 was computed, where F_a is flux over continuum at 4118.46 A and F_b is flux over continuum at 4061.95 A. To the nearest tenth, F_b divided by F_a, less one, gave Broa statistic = 0.2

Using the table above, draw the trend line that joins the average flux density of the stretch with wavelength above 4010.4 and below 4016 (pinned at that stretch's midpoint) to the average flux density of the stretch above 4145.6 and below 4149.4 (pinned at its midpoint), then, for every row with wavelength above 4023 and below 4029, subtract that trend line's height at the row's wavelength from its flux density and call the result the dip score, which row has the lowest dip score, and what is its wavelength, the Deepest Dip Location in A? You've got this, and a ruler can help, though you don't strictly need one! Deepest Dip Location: 4025.64 A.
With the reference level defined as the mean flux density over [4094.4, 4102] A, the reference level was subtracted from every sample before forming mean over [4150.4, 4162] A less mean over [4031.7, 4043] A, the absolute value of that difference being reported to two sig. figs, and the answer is 0.60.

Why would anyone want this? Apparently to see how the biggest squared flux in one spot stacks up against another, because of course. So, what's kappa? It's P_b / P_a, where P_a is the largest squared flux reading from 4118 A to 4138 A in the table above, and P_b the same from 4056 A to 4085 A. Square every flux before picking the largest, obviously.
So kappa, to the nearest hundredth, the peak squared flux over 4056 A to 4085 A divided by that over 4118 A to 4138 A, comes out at 1.06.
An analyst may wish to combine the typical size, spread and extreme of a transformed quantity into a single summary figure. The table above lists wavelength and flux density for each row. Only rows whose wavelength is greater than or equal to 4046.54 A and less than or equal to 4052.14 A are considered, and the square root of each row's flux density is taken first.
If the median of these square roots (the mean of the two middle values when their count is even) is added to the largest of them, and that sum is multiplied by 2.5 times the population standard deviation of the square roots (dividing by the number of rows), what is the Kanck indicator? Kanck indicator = 1.1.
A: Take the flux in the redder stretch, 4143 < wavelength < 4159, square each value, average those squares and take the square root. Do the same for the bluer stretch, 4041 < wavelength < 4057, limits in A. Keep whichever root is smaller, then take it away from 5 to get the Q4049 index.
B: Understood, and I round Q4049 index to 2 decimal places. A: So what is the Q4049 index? -8.90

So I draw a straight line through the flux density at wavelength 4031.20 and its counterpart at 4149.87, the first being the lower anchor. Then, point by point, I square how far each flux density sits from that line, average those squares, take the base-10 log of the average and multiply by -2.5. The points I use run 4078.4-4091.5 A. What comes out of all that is -1.4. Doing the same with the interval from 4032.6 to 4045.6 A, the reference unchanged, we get -1.4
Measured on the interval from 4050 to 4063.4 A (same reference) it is -1.3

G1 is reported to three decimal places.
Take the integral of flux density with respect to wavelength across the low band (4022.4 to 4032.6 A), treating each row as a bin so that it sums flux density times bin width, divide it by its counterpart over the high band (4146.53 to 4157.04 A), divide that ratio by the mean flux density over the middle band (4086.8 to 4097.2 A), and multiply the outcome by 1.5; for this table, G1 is 0.088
